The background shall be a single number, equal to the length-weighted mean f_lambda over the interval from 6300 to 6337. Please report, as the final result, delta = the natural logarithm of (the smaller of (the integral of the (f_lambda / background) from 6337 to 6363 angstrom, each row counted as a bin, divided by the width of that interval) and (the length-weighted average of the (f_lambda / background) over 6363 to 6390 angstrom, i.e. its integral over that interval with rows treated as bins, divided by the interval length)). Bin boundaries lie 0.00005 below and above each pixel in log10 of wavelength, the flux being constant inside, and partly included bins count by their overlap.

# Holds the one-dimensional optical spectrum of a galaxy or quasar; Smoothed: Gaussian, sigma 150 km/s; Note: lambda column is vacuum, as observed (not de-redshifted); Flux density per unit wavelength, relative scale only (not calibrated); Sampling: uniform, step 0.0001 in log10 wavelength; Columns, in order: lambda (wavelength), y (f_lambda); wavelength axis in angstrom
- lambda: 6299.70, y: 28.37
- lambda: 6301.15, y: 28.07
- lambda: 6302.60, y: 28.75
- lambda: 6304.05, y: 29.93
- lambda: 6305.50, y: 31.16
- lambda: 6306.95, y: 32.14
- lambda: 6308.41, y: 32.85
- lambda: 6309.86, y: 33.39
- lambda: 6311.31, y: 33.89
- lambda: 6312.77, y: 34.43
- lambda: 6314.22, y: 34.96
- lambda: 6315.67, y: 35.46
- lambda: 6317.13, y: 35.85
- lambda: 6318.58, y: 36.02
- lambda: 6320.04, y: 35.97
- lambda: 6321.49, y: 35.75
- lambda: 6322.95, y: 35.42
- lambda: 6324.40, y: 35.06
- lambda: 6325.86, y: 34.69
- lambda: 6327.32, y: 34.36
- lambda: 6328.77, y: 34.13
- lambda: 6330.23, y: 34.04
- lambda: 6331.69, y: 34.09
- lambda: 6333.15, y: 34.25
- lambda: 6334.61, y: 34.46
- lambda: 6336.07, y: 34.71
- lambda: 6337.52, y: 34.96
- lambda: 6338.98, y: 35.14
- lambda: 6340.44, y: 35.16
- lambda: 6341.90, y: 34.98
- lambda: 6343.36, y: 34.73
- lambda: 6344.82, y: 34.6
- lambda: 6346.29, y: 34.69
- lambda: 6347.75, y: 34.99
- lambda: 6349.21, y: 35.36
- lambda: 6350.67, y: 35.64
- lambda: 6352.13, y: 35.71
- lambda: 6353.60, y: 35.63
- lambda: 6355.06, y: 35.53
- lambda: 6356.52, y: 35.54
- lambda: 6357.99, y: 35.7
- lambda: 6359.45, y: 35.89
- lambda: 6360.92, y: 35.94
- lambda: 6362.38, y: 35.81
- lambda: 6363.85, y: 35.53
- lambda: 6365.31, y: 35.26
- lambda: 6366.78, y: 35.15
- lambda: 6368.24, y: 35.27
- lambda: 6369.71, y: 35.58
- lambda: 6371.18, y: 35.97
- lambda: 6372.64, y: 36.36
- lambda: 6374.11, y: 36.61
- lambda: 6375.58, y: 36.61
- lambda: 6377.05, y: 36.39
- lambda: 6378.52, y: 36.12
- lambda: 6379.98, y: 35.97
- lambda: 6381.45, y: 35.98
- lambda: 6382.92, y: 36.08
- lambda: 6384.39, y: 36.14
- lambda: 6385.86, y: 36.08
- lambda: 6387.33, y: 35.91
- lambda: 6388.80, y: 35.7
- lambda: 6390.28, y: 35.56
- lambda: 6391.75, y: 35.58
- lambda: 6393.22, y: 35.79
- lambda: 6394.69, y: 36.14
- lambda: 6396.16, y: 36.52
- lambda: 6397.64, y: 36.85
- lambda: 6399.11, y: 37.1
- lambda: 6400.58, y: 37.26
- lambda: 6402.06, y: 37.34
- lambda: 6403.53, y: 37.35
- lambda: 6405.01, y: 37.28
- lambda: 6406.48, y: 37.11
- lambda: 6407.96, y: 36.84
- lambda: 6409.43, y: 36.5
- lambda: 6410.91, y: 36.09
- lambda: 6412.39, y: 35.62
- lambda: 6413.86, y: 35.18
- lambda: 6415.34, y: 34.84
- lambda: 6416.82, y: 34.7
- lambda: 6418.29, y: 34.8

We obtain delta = 0.047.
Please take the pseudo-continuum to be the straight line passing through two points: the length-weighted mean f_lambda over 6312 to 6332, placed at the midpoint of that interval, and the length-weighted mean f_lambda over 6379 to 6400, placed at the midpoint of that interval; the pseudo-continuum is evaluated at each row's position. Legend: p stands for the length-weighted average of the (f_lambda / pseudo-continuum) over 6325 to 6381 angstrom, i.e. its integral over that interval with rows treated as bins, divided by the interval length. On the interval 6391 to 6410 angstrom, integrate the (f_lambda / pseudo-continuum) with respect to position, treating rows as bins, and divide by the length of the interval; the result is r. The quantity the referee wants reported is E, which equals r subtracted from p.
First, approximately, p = 0.99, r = 1.01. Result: -0.019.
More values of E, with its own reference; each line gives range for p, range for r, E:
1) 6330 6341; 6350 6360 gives -0.020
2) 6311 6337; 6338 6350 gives 0.007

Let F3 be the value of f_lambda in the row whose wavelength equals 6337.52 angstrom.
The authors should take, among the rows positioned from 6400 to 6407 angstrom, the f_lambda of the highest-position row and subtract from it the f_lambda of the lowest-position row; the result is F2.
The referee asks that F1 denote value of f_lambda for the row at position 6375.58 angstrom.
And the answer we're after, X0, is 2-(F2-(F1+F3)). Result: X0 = 73.7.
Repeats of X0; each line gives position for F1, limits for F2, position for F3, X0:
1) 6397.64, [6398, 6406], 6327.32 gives 73.0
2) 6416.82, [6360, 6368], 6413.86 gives 72.7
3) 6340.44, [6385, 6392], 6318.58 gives 73.7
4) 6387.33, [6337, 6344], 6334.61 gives 72.6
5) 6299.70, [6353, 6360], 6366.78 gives 65.3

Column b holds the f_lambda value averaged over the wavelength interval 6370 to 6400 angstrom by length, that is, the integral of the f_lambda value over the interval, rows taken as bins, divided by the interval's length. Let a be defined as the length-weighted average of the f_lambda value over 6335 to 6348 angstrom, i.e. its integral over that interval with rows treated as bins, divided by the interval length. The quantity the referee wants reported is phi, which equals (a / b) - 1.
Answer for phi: -0.04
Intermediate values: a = 34.9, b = 36.2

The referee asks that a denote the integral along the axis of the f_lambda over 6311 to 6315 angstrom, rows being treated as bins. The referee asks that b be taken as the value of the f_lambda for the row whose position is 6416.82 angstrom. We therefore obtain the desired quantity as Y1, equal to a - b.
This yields 103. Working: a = 138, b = 34.7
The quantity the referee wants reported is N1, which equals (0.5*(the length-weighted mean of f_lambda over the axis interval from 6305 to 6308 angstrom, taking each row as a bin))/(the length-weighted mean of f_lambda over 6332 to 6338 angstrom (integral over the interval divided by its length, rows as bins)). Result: 0.459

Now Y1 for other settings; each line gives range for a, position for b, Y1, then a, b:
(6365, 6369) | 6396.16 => 104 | 141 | 36.52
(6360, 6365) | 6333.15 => 144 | 179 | 34.25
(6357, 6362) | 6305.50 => 148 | 179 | 31.16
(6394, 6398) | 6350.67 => 110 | 146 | 35.64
